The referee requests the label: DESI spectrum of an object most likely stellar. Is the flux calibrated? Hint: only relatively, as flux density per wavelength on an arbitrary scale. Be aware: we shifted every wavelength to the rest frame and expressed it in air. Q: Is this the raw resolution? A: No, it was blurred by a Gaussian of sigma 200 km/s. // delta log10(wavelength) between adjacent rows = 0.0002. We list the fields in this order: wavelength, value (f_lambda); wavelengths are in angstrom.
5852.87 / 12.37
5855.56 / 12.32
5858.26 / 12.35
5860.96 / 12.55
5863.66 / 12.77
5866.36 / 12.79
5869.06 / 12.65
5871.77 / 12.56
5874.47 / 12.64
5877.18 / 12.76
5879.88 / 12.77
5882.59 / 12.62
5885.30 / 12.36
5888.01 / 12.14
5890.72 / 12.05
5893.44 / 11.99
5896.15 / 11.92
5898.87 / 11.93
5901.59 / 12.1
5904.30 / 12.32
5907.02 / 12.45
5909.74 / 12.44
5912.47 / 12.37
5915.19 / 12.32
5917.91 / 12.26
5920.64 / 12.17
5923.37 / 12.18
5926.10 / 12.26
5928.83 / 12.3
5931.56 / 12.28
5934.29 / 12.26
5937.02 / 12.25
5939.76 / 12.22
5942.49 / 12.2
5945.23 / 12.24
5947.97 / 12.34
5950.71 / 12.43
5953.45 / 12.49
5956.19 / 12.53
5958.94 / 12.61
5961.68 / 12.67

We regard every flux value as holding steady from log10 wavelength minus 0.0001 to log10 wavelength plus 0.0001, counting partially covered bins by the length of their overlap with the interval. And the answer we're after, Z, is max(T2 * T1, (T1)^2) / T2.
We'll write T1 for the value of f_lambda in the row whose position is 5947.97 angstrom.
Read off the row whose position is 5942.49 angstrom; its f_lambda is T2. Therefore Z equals 12.5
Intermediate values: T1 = 12.34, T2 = 12.2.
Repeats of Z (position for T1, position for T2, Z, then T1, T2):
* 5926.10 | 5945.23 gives 12.3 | 12.26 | 12.24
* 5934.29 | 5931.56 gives 12.3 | 12.26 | 12.28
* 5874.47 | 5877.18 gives 12.6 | 12.64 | 12.76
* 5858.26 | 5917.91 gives 12.4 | 12.35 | 12.26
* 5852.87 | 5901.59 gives 12.6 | 12.37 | 12.1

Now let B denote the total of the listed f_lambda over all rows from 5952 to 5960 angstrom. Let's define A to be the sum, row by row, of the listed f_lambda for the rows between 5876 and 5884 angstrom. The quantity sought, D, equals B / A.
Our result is 0.99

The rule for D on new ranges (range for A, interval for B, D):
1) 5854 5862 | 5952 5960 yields 1.01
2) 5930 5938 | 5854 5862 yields 1.01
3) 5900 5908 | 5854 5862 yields 1.01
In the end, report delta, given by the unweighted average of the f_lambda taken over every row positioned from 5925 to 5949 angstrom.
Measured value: 12.3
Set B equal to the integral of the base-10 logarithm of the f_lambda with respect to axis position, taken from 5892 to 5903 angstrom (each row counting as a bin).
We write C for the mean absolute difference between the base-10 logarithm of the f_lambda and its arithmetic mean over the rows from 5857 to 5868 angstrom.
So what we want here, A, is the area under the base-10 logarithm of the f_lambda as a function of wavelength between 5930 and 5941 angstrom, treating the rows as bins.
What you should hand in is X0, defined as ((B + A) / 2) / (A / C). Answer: 0.0057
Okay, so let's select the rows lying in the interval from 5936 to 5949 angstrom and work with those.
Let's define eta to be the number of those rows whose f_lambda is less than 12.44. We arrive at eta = 5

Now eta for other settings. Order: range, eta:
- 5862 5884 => 0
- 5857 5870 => 1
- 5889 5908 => 6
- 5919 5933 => 5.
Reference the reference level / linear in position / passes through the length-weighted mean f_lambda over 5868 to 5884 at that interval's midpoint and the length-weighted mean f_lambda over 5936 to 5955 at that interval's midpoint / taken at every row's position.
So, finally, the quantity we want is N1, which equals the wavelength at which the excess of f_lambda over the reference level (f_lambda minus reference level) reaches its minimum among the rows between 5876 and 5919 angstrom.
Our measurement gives 5896.15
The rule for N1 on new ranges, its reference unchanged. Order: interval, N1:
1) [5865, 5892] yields 5890.72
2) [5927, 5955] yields 5942.49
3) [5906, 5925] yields 5920.64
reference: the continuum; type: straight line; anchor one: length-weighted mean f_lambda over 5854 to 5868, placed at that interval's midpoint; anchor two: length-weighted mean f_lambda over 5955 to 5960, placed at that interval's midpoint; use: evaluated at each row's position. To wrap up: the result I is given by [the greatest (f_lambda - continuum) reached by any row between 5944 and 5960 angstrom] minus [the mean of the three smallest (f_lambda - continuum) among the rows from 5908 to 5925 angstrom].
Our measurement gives 0.41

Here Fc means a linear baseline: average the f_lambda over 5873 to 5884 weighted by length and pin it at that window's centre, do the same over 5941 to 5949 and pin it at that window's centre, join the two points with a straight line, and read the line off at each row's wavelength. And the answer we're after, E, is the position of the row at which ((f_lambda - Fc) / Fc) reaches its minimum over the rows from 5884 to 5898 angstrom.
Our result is 5896.15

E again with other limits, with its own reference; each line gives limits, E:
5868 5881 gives 5871.77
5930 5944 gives 5942.49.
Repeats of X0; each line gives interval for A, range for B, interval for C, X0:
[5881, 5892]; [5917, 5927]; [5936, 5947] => 0.0006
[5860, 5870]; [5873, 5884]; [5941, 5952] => 0.0031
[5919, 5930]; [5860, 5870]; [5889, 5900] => 0.0017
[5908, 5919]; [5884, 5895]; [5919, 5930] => 0.0019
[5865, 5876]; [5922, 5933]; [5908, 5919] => 0.0020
